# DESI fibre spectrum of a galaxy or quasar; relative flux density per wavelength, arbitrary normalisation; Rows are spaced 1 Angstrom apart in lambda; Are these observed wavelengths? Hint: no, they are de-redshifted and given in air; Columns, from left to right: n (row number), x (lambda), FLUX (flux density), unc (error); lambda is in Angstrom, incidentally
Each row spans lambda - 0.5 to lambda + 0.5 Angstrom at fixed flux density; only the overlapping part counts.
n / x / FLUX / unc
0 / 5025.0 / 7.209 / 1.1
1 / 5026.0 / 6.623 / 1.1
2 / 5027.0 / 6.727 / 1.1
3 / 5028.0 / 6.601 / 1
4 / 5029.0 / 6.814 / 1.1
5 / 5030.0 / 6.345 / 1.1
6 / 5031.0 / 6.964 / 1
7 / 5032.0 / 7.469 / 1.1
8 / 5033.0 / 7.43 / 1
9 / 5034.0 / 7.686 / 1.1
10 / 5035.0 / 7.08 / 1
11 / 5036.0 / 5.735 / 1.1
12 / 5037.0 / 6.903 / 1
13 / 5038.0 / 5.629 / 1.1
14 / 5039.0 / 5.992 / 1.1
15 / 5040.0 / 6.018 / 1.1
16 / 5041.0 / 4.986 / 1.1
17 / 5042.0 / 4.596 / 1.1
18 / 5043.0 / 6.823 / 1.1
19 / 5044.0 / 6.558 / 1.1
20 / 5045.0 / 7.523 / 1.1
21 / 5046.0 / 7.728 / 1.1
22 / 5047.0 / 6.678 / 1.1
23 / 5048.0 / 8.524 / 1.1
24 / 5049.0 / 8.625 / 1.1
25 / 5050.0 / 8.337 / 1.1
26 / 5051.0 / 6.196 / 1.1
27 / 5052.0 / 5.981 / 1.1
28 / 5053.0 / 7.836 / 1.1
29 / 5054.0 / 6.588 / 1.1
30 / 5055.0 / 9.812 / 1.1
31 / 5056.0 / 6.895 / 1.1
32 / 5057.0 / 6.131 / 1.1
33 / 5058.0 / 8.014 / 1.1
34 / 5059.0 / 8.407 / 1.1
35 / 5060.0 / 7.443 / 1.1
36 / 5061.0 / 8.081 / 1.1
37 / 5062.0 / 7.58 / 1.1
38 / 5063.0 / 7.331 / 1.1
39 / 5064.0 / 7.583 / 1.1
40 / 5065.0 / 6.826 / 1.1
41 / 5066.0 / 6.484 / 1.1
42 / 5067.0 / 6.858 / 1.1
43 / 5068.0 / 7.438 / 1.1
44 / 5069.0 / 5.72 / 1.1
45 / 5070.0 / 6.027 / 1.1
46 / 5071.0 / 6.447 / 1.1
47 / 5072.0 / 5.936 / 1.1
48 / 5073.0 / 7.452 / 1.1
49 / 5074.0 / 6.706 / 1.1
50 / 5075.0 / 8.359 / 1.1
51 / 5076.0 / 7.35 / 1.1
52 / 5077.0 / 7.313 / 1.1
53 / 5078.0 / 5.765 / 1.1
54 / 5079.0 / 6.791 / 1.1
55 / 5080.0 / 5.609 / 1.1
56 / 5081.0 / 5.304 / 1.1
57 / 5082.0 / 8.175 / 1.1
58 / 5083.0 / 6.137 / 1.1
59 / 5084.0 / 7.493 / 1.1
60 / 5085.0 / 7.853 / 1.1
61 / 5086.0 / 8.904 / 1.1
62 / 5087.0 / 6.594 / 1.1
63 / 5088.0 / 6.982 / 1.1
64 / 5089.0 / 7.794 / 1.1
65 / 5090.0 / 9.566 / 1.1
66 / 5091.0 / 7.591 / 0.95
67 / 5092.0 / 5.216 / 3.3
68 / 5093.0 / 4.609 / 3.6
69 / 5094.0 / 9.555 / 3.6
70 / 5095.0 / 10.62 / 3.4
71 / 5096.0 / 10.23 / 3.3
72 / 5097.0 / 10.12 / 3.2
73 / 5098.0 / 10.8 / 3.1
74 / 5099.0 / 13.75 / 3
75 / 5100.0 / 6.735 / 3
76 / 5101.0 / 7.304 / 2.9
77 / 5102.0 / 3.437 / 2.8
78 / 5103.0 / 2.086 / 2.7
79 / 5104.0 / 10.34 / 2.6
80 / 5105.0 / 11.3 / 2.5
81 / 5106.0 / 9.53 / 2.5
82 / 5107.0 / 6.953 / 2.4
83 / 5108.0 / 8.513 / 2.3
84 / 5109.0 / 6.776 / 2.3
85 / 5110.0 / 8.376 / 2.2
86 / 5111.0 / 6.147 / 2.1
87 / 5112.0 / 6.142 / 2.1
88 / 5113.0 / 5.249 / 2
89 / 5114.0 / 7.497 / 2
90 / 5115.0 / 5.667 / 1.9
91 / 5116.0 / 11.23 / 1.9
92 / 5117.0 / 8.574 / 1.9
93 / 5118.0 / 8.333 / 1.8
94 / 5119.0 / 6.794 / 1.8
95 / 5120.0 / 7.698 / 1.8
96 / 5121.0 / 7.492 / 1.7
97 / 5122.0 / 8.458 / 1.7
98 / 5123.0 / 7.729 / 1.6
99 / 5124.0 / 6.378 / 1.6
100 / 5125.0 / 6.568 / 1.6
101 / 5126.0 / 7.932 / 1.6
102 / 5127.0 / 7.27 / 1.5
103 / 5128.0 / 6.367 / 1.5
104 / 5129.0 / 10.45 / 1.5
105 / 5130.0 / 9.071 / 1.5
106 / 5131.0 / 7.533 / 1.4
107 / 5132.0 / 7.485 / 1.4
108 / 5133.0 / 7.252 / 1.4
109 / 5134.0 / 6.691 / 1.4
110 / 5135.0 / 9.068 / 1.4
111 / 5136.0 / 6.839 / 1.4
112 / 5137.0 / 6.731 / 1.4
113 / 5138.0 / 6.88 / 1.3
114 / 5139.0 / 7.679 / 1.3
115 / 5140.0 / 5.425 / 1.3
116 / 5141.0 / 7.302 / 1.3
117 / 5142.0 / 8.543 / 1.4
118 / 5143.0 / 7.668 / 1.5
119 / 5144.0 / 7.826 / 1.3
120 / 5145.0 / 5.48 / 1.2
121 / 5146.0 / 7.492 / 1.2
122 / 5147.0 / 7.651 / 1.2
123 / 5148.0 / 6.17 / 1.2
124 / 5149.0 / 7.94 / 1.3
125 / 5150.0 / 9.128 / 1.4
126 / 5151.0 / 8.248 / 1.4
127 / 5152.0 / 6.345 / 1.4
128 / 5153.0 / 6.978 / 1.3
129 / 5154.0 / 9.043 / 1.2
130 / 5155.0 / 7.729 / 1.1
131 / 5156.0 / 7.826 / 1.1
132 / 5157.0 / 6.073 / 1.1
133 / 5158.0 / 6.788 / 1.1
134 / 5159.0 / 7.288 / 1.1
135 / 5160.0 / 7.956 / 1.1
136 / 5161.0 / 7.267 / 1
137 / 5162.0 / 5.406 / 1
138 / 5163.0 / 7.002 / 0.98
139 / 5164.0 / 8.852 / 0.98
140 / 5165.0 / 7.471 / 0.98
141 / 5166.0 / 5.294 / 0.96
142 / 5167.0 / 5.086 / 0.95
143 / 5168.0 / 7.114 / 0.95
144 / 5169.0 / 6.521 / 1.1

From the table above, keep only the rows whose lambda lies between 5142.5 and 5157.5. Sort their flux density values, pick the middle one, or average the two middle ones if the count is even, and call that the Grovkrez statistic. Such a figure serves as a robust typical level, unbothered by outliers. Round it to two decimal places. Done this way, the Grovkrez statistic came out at 7.67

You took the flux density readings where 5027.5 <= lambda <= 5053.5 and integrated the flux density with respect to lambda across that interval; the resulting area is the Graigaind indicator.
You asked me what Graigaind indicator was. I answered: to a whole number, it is 177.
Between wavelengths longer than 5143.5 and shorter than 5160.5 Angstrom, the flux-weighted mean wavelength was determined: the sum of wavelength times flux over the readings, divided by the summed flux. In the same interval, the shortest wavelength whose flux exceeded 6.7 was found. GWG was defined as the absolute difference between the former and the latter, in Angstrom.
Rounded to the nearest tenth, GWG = 8.0 Angstrom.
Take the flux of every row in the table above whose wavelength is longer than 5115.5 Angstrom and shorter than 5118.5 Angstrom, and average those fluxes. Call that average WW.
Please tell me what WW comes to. 9.4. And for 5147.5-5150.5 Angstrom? 7.7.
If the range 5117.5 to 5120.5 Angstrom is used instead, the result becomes 7.6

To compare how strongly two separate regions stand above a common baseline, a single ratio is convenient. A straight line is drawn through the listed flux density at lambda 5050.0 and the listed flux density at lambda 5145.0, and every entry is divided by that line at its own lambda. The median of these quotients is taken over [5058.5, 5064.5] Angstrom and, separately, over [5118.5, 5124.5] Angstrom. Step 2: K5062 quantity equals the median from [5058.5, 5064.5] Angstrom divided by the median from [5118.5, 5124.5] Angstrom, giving 0.78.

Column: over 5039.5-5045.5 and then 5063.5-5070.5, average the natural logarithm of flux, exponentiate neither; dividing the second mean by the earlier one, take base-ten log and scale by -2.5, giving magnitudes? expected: -0.06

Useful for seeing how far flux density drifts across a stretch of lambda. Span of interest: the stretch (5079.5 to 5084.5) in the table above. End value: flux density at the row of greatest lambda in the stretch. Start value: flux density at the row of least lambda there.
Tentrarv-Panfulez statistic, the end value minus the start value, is 1.9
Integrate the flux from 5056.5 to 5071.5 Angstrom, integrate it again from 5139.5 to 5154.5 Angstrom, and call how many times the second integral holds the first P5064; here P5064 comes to 1.05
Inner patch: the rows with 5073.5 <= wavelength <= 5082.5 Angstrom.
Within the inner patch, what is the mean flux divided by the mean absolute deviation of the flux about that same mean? 7.8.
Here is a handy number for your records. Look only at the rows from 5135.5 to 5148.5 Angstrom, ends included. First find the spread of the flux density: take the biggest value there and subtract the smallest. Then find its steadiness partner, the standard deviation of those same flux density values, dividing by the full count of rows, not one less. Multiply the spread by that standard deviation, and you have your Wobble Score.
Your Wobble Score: 2.8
